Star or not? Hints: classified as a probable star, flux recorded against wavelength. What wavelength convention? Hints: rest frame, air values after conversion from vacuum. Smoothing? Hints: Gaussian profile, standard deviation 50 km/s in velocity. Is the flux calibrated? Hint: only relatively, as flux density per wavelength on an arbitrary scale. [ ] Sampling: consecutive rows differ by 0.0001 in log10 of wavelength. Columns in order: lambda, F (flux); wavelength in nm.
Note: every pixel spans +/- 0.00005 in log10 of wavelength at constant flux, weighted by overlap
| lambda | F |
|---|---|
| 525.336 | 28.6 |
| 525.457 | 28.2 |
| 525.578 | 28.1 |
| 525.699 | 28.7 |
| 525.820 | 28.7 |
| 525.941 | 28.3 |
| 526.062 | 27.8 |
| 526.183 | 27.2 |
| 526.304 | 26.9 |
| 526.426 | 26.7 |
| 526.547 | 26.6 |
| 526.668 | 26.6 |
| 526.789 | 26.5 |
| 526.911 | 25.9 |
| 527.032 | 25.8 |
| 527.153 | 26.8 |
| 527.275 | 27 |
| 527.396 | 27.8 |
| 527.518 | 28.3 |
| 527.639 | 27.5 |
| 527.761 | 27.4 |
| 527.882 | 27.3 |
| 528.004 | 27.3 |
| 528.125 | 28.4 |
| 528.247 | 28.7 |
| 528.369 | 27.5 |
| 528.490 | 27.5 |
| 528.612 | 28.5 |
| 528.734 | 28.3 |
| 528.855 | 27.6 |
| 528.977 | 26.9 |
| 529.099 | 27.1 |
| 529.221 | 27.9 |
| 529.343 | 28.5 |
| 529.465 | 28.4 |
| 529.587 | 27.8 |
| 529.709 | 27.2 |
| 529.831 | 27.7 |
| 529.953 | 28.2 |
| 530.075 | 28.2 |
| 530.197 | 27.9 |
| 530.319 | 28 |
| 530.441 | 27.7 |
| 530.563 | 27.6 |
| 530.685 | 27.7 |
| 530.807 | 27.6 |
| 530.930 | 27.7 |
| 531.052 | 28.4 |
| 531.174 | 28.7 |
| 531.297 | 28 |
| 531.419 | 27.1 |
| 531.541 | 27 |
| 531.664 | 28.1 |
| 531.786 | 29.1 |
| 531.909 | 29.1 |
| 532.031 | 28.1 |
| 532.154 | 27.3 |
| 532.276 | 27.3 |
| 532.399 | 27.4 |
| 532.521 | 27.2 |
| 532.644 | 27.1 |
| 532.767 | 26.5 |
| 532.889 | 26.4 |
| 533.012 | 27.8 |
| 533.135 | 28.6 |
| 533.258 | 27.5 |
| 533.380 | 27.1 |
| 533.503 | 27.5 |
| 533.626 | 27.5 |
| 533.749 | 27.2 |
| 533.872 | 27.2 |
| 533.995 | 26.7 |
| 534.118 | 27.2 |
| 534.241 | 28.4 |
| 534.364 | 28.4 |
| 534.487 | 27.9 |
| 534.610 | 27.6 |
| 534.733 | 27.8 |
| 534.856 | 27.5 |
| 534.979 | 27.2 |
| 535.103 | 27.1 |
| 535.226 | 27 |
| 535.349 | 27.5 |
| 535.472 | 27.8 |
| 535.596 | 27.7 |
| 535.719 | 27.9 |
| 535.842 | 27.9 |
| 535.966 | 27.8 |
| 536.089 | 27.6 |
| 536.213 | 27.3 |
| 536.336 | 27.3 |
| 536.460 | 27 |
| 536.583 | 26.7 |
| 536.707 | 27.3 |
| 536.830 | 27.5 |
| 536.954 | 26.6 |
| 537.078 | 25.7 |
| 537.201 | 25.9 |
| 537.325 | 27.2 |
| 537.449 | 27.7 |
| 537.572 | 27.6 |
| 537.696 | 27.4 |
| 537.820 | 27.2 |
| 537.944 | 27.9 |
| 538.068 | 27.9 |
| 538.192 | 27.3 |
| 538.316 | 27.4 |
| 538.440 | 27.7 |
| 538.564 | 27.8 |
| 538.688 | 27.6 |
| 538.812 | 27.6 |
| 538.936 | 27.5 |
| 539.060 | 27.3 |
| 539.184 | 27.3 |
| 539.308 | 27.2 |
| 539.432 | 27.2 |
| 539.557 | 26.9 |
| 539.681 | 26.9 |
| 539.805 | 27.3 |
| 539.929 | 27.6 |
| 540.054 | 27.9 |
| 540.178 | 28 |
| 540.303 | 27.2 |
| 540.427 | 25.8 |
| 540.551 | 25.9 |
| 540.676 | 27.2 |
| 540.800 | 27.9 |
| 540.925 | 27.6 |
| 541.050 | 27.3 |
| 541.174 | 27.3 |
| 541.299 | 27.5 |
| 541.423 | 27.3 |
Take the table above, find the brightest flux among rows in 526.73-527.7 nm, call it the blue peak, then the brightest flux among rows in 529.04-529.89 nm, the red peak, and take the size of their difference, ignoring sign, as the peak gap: 0.2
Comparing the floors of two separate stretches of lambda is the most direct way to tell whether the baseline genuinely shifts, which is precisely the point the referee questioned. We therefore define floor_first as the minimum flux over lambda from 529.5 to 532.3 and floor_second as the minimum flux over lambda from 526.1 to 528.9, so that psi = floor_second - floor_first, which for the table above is -1.2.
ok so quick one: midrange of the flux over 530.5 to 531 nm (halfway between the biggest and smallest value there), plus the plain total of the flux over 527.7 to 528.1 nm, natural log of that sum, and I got 4.7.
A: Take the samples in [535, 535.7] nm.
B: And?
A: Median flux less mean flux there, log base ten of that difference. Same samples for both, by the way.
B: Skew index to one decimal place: -1.1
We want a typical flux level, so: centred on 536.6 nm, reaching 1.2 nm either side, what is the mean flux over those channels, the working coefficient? 27.3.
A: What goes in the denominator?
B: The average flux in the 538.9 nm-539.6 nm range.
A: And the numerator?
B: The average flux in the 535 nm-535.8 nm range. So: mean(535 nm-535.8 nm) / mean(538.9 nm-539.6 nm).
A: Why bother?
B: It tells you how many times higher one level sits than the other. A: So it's 1.01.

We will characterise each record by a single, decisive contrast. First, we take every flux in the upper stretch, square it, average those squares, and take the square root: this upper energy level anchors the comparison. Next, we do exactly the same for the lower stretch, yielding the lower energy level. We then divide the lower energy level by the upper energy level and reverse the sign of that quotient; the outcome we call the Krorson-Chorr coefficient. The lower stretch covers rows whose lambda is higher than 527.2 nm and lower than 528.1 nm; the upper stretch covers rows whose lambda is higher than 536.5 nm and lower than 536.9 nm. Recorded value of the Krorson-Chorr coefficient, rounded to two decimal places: -1.01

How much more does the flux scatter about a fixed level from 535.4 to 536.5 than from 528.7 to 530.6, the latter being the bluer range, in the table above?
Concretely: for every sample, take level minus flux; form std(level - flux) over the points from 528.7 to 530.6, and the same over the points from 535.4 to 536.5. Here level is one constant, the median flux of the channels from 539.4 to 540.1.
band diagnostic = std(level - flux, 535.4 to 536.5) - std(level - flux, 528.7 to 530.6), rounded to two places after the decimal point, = -0.15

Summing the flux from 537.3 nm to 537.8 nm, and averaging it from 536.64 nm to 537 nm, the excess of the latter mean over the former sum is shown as -83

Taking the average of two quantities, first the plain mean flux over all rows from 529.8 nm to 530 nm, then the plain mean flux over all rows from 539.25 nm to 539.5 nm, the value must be 27.6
